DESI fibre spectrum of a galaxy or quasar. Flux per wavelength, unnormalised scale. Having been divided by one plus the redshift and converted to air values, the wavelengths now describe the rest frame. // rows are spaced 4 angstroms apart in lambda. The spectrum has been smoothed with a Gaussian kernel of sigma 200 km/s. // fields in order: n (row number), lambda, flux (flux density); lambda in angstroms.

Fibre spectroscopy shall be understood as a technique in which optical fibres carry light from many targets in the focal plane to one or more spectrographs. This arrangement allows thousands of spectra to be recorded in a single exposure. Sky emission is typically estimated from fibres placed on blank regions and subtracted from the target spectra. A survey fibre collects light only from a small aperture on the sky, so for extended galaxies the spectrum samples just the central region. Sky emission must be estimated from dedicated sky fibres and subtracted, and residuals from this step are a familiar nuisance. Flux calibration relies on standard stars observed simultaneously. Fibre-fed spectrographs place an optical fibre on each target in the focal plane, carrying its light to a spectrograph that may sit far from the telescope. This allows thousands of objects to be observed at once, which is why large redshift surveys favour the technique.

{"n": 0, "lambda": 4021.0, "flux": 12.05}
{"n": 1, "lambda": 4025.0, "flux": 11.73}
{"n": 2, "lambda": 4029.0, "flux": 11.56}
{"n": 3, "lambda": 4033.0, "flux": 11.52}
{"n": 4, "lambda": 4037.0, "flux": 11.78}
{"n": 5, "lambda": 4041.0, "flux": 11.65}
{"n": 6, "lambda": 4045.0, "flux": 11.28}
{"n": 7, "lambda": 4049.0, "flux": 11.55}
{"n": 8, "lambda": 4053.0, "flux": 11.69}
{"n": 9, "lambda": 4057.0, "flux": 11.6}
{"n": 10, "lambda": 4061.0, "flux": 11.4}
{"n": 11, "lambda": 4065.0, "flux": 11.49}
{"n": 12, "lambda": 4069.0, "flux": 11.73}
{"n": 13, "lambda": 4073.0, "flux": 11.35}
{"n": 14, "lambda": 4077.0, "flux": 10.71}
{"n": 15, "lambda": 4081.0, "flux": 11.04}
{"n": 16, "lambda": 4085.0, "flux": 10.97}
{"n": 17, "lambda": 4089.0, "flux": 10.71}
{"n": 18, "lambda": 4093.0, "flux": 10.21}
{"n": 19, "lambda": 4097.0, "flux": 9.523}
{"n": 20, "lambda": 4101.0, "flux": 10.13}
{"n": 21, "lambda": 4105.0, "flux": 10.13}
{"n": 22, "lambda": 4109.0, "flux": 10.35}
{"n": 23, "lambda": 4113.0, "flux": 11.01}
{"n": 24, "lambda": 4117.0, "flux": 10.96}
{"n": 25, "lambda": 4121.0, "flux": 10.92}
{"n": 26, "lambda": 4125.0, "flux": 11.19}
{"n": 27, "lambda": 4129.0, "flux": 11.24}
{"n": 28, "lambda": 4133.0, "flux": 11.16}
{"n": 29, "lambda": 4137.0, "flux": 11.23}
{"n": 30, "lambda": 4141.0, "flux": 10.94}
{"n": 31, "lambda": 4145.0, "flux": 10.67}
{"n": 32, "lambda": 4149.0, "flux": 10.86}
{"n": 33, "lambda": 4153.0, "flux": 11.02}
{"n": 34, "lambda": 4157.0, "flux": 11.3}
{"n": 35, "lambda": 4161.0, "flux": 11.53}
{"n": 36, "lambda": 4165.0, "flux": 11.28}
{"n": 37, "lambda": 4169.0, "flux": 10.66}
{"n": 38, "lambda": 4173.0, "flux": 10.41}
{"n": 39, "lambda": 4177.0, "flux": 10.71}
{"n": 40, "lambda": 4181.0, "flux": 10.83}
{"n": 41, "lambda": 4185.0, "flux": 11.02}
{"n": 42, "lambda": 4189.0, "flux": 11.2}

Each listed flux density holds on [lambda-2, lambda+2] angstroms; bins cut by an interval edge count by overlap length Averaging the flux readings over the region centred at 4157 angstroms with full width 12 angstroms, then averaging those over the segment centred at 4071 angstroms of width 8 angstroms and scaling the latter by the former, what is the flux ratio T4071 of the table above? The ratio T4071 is 1.02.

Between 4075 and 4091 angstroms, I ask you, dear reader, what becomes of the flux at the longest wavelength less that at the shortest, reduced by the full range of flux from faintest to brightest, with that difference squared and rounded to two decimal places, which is 0.11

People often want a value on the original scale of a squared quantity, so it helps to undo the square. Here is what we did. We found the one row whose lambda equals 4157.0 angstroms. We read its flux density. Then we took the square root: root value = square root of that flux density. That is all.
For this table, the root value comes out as 3.36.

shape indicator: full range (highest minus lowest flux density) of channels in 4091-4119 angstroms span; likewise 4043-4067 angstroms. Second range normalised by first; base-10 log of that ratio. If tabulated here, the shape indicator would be -0.6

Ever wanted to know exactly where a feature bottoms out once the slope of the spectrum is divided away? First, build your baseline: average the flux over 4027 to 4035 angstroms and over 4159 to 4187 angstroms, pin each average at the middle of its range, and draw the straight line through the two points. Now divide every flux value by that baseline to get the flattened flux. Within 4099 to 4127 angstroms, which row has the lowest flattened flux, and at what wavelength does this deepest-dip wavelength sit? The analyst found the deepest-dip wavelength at 4101.0 angstroms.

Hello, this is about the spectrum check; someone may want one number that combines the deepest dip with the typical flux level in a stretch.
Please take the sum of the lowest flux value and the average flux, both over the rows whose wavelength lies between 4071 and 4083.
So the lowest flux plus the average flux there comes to 21.7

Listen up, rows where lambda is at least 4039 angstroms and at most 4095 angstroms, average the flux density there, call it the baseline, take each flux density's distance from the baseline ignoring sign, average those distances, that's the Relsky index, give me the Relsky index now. 0.37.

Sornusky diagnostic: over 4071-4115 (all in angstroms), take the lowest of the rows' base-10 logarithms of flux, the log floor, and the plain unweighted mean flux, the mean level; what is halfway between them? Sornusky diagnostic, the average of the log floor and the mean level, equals 5.77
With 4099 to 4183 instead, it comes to 5.94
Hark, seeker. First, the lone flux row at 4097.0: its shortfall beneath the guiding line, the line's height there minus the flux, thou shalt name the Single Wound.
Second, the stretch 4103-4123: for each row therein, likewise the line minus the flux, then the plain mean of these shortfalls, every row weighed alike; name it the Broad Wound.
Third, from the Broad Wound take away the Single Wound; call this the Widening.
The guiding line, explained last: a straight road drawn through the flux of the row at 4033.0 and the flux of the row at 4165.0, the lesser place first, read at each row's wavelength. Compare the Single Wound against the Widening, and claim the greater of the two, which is 1.9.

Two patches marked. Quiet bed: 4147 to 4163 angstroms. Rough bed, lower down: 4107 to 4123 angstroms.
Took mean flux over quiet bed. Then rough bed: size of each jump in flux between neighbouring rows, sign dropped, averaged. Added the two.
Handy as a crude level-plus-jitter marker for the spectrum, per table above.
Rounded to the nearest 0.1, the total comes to 11.4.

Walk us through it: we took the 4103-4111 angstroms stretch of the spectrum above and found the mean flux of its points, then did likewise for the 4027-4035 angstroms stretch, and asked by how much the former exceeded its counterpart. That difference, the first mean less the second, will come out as -1.30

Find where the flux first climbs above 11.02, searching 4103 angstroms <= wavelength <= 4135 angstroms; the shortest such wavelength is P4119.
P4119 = 4125.0 angstroms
